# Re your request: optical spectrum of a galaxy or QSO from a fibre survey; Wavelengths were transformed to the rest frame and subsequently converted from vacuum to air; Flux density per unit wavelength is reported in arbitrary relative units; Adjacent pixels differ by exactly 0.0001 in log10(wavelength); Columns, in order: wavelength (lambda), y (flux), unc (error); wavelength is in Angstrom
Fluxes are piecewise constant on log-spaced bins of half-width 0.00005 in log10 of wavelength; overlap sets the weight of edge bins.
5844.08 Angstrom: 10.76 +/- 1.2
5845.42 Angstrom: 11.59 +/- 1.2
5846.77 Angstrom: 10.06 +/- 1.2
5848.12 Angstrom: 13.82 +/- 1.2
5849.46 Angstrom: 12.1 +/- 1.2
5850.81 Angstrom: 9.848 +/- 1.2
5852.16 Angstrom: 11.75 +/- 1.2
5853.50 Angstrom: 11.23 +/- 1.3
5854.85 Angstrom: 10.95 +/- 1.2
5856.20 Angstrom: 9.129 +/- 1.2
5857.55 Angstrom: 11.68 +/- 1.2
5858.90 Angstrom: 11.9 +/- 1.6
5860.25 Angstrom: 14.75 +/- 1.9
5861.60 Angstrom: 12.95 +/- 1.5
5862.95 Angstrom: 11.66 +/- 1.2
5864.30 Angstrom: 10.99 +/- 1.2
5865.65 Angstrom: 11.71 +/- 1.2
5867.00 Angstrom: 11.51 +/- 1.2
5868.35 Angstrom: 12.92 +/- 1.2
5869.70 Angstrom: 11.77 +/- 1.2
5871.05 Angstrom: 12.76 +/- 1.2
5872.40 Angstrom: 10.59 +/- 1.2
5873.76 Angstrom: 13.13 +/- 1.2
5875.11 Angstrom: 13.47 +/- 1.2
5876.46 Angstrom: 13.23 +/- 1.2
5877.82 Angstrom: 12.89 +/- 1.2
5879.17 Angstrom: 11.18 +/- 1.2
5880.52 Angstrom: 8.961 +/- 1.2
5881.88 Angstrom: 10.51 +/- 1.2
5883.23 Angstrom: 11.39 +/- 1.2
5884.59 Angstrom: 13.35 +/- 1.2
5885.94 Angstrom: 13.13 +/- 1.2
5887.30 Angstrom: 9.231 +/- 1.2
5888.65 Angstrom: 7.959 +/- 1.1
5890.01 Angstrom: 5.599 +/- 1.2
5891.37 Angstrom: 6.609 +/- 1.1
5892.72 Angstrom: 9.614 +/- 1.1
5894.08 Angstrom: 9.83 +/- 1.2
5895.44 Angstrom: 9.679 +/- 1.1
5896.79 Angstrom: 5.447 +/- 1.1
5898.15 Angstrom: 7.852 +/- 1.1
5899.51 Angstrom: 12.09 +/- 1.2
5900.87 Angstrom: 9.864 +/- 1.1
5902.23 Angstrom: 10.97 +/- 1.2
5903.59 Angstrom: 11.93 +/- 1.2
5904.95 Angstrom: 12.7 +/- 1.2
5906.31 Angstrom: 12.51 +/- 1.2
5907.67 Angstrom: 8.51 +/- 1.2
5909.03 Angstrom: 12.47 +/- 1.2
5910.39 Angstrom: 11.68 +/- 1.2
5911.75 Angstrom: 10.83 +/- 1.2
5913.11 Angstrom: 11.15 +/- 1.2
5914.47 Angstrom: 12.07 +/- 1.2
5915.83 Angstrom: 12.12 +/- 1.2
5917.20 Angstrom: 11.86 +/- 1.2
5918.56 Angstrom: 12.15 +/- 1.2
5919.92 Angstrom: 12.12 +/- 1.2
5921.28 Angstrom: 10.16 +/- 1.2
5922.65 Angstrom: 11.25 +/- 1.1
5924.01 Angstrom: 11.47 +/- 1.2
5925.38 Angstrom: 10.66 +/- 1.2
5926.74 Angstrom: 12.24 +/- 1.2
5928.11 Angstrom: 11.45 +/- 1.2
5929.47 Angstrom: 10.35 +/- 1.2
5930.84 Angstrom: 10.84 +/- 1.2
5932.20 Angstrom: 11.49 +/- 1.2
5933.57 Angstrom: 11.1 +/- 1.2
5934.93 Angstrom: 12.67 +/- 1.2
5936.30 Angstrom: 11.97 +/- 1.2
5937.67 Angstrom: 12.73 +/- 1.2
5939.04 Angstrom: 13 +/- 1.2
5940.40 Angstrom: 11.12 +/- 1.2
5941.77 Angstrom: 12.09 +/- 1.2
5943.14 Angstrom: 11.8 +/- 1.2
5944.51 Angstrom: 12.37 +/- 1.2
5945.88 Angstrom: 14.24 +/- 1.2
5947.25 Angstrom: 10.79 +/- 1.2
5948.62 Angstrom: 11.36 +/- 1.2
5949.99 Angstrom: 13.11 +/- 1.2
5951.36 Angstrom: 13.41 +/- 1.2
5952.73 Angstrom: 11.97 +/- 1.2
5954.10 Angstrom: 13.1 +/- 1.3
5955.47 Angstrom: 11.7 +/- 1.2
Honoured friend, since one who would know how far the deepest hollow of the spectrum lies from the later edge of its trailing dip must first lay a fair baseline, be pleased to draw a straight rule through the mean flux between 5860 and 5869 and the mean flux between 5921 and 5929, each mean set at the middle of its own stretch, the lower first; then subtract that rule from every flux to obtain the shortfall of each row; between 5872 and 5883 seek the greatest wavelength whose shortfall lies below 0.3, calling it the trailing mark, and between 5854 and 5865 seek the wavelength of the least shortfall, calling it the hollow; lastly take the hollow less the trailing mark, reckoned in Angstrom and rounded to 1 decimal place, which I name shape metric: -25.7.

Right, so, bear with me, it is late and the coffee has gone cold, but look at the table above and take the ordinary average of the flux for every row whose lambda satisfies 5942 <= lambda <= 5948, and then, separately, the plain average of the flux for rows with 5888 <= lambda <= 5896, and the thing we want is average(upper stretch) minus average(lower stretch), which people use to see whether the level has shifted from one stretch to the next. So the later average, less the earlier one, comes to 4.08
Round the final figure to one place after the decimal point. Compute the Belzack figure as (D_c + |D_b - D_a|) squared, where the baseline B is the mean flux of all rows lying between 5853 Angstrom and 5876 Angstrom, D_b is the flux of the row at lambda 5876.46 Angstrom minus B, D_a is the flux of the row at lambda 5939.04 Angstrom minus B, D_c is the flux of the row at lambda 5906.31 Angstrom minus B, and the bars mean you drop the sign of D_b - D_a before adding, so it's 0.6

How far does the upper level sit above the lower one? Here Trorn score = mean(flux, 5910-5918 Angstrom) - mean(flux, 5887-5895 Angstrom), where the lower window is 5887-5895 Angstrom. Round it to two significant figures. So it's 3.5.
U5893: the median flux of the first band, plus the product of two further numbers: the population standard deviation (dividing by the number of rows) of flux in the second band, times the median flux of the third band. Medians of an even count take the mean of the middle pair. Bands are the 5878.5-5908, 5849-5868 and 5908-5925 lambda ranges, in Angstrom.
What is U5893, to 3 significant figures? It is 24.7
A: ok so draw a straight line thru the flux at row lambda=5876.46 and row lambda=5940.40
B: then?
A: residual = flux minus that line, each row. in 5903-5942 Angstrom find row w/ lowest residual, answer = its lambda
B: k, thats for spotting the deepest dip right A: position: 5907.67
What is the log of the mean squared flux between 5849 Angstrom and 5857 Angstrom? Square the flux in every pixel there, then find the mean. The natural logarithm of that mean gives 4.77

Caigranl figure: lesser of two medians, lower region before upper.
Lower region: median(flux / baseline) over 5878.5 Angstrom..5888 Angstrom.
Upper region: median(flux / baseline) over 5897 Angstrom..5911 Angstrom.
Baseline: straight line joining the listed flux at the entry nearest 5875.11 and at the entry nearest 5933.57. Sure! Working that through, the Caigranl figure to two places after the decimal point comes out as 0.84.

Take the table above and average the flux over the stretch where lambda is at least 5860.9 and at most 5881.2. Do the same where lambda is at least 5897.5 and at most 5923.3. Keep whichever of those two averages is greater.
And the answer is 12.0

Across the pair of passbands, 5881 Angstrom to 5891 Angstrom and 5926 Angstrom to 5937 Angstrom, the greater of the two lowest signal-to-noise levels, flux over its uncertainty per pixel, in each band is 8.6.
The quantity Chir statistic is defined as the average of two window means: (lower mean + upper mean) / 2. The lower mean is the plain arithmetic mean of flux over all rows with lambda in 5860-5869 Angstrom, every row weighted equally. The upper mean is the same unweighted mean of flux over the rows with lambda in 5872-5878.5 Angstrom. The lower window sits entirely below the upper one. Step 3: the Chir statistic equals 12.5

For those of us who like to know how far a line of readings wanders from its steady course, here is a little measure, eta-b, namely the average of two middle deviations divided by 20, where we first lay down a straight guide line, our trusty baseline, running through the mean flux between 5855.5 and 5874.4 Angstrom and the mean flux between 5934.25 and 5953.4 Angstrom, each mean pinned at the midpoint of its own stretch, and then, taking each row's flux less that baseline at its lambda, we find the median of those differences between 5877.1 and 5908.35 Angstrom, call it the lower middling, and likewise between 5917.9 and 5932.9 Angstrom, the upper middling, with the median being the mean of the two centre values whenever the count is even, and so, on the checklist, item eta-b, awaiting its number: -0.077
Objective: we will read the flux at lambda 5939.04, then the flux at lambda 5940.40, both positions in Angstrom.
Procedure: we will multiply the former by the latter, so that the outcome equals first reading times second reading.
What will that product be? 145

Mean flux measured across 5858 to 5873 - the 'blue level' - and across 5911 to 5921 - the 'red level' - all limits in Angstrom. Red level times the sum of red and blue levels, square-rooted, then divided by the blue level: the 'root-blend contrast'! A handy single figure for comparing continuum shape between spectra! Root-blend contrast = 1.38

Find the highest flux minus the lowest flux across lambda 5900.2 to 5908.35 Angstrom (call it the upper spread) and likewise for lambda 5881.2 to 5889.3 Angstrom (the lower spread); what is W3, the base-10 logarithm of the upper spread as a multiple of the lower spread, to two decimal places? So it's -0.11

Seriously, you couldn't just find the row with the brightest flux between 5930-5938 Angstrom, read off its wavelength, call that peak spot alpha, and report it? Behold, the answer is 5937.67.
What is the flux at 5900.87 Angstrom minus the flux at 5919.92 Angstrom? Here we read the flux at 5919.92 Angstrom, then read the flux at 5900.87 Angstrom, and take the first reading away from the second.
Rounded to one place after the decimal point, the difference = -2.3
